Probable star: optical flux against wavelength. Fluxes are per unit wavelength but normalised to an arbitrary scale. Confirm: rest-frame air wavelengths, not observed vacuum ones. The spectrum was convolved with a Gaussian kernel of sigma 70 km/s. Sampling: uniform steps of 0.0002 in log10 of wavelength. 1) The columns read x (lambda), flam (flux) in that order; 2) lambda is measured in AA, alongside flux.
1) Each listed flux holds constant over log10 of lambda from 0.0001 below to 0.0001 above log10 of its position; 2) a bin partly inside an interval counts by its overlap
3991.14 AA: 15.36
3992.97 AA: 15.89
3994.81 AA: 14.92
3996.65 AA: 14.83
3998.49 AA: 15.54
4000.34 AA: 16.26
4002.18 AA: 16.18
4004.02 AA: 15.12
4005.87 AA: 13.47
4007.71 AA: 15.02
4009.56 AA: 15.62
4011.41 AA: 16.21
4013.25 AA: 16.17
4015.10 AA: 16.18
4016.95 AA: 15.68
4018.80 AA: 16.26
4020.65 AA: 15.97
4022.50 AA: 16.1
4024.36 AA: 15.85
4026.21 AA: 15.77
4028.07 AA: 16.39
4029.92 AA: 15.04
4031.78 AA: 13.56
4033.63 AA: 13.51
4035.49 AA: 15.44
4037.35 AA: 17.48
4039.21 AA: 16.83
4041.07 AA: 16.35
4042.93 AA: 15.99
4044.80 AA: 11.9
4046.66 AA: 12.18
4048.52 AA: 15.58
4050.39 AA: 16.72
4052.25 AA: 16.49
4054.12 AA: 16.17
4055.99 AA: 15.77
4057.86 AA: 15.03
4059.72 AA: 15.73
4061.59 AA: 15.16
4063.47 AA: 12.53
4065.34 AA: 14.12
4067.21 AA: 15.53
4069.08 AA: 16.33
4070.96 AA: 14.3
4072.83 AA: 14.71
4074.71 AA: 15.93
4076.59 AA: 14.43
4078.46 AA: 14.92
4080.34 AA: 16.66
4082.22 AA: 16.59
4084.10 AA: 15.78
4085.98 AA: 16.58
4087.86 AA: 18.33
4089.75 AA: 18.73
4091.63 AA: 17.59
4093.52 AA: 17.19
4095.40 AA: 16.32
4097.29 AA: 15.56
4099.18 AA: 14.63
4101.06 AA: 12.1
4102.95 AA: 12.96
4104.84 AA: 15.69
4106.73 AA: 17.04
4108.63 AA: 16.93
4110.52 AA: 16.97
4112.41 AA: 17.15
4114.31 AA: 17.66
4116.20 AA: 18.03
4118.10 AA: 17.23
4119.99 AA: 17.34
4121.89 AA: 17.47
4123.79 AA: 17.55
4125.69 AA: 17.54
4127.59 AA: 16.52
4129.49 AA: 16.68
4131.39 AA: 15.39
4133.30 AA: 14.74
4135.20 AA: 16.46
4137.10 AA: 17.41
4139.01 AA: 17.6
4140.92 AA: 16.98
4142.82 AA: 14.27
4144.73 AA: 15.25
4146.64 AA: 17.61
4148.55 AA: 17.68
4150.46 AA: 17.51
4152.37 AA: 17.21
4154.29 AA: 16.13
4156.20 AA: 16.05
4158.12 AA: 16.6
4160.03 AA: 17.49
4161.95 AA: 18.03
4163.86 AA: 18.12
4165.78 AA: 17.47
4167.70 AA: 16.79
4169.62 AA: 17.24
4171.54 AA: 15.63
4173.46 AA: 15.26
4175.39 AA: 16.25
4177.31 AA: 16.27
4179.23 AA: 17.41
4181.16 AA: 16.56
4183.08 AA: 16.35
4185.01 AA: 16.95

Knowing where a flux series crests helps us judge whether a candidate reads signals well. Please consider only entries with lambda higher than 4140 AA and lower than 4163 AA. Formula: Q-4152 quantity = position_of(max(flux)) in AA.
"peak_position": 4161.95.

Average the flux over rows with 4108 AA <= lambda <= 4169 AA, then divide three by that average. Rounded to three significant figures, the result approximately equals 0.177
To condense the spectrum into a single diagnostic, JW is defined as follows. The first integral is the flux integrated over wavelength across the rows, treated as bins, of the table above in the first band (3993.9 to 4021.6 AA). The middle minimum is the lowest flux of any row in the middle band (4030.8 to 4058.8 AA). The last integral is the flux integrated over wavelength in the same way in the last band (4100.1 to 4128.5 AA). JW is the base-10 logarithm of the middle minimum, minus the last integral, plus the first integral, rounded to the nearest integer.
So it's -38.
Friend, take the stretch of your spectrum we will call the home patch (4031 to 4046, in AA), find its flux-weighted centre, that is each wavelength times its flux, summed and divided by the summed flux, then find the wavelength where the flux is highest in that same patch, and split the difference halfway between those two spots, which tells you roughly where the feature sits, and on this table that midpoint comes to 4037.8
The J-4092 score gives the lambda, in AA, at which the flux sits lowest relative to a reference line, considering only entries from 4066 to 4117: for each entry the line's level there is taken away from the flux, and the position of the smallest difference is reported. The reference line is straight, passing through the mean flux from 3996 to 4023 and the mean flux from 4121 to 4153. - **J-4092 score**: 4101.06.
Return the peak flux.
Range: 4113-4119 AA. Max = 18.03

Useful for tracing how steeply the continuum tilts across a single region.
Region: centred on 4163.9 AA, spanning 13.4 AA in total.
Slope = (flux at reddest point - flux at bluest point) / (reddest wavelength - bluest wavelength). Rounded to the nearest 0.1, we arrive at 0.1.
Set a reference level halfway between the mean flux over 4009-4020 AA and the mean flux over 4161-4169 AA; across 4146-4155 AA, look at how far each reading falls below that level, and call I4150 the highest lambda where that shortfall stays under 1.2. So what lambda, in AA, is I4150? 4154.29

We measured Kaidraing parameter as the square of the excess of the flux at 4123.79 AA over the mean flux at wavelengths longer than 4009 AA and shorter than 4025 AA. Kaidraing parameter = 2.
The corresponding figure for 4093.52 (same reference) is 1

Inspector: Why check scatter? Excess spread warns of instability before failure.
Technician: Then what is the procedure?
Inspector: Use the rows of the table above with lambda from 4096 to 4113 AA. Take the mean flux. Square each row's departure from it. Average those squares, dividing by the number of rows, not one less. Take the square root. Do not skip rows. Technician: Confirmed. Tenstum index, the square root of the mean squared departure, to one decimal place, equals 1.8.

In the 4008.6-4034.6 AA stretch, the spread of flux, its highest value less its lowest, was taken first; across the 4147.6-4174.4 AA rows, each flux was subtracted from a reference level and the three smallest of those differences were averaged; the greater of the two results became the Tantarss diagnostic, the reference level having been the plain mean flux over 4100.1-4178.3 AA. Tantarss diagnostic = 2.9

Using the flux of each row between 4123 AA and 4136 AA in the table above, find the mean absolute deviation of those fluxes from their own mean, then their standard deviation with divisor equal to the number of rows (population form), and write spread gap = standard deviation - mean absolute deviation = 0.19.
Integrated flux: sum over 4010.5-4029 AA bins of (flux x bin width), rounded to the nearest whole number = 297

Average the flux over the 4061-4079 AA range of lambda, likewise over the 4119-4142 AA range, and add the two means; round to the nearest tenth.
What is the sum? 31.6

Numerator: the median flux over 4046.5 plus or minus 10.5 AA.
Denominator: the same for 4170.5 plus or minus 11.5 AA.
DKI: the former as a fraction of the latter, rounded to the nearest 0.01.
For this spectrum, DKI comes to 0.95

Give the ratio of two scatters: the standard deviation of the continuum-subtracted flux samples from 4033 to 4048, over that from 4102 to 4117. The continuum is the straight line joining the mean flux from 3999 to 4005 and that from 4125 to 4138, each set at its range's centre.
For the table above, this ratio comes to 1.4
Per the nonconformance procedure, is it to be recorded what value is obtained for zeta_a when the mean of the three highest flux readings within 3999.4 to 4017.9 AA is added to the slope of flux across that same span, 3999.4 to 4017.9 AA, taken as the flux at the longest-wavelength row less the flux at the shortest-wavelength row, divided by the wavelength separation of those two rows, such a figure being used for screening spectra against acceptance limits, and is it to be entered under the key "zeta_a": 16.2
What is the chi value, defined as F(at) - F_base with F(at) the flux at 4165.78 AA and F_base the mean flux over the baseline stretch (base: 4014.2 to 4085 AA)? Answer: 2.1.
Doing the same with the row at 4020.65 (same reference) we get 0.6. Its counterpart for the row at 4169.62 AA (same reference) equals 1.8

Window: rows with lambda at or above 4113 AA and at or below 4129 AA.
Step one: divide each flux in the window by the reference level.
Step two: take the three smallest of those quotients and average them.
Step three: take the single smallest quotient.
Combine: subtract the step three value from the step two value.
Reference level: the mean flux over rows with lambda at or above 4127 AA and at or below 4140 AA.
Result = 0.031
